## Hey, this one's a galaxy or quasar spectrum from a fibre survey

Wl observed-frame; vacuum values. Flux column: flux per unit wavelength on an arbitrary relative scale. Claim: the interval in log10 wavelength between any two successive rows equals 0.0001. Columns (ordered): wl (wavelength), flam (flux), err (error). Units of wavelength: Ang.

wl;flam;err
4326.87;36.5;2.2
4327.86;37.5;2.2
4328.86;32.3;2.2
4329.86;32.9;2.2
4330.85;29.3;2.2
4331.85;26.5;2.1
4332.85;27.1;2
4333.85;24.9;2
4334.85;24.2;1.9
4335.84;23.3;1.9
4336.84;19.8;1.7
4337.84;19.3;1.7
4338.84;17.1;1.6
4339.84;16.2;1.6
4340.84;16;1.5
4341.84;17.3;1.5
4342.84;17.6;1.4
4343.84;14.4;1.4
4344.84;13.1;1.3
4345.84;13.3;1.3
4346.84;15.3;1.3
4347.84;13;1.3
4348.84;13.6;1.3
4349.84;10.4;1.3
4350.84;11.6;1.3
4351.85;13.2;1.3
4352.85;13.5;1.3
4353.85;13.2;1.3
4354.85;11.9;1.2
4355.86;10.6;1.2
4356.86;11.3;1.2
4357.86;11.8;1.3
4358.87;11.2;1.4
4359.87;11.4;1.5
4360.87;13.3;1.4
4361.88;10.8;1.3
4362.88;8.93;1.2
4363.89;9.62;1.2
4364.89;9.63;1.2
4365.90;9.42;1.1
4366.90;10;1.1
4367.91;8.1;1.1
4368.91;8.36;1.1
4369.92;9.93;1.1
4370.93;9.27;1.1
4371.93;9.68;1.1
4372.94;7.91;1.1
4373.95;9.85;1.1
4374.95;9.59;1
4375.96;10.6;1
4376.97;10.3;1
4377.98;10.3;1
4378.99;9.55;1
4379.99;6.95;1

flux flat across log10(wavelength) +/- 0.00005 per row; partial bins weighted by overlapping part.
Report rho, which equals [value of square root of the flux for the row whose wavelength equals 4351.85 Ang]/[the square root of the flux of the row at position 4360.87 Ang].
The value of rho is 1.00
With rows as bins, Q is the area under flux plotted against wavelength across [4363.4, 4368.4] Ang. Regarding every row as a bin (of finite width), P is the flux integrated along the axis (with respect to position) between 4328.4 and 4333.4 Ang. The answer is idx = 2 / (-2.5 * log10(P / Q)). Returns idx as -2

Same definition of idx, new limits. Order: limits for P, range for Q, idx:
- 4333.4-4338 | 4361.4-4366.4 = -2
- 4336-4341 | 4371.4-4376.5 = -3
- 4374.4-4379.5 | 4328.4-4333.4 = 2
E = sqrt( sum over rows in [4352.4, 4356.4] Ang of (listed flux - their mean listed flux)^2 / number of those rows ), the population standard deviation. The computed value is 1.2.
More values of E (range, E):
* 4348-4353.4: 1.3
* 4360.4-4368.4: 1.5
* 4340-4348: 1.7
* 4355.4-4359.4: 0.4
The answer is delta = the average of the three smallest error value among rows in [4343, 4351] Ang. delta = 1.30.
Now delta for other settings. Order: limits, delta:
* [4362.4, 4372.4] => 1.10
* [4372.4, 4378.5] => 1.00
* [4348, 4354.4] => 1.30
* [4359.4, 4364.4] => 1.23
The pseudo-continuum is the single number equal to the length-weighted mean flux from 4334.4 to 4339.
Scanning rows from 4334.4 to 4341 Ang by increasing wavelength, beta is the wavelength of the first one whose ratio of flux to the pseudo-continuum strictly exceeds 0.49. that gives 4334.85 Ang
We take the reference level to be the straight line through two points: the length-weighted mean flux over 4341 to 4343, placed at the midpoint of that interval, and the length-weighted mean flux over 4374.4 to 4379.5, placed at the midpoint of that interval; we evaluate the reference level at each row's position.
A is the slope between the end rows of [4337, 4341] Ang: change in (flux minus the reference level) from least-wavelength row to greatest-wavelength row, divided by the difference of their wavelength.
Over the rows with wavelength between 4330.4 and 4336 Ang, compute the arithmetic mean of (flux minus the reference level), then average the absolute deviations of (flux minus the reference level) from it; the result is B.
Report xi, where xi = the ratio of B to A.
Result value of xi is -2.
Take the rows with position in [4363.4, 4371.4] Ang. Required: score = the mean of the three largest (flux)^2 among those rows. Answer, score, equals 97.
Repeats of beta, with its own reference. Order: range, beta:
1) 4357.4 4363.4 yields 4357.86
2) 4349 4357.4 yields 4349.84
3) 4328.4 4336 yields 4328.86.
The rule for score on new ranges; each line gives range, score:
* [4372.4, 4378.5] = 108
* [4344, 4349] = 199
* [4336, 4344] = 358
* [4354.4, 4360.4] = 137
